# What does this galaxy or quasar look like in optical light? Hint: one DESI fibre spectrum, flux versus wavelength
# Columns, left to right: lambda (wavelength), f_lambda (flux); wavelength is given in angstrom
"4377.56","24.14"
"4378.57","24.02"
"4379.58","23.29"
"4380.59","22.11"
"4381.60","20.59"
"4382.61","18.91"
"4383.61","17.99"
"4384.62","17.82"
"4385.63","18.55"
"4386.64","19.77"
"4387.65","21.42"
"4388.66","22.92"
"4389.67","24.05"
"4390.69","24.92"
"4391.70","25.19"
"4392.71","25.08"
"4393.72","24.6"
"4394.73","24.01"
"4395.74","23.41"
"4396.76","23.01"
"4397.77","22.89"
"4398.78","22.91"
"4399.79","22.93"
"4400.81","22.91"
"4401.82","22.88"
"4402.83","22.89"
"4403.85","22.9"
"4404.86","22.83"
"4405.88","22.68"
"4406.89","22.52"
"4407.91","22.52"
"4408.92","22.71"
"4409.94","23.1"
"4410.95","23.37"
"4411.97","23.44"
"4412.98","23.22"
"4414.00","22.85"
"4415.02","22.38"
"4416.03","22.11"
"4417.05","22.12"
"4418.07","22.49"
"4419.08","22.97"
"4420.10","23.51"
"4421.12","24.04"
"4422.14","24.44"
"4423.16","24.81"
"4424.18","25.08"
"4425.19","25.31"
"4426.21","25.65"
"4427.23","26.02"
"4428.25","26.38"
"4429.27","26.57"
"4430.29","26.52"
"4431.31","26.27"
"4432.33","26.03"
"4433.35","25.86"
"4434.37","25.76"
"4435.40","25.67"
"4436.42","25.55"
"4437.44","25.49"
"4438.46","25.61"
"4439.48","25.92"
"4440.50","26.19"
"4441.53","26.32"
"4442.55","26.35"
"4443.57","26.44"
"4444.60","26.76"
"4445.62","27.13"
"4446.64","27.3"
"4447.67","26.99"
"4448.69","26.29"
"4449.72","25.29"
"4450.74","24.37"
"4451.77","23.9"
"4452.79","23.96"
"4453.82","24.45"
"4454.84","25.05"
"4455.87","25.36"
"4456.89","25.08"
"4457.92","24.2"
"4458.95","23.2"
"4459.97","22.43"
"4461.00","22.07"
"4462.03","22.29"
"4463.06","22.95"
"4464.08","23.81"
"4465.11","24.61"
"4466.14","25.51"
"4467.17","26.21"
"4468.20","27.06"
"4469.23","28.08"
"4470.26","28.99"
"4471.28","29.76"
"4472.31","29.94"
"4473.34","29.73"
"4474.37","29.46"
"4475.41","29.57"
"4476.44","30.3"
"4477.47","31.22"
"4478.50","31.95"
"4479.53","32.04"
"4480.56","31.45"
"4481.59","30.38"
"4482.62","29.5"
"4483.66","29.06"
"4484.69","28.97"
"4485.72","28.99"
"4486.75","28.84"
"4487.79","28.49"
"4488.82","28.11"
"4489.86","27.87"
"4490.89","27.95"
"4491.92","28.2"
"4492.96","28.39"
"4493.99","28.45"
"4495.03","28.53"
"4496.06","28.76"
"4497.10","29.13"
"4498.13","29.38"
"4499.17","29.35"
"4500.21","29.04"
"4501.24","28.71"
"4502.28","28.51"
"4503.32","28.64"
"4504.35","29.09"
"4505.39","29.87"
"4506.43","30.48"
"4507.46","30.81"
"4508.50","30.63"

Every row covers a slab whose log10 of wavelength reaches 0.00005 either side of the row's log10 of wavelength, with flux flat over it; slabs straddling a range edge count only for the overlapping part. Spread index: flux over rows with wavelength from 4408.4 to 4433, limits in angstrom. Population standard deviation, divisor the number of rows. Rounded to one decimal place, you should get 1.5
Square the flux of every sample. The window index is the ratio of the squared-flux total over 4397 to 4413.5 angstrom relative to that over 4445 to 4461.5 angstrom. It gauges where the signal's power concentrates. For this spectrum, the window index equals 0.85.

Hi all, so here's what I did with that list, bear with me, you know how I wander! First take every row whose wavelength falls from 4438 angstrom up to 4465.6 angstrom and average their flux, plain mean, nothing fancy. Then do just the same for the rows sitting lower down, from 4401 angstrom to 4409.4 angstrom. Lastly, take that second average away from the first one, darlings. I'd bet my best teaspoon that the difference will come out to 2.2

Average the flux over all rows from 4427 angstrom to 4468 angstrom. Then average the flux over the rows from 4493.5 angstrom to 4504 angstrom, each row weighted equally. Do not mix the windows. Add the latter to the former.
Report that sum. 54.2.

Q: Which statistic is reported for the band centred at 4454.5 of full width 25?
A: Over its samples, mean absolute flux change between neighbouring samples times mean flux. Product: 14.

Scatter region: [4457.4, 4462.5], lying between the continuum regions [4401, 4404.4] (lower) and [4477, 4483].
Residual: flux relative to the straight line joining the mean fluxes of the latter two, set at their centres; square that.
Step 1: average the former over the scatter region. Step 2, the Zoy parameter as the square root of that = 6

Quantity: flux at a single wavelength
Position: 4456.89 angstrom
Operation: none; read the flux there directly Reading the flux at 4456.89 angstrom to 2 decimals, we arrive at 25.08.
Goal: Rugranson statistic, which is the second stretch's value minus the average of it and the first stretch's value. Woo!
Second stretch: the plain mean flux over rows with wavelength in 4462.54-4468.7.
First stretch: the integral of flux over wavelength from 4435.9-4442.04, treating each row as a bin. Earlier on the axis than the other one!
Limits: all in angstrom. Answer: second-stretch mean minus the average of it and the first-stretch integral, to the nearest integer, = -67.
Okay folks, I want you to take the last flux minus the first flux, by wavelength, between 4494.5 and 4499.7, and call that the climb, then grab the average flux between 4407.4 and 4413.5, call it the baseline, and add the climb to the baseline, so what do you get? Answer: 23.9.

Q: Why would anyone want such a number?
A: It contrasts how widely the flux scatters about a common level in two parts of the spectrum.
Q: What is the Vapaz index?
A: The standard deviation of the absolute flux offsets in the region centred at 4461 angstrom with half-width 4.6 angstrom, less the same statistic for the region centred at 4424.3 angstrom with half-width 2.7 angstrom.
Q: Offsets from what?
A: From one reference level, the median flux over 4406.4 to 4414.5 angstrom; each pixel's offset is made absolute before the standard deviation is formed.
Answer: 0.2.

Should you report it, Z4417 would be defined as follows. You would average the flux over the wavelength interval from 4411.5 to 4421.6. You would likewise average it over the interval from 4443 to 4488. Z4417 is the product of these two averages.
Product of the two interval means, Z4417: 619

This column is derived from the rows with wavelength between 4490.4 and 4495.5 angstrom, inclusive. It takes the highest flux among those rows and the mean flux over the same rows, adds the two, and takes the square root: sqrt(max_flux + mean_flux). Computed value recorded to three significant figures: 7.54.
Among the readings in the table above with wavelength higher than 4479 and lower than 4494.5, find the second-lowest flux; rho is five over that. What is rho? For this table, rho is 0.179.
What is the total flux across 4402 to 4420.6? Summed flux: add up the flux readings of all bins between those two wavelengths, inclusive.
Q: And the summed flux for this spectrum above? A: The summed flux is 411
